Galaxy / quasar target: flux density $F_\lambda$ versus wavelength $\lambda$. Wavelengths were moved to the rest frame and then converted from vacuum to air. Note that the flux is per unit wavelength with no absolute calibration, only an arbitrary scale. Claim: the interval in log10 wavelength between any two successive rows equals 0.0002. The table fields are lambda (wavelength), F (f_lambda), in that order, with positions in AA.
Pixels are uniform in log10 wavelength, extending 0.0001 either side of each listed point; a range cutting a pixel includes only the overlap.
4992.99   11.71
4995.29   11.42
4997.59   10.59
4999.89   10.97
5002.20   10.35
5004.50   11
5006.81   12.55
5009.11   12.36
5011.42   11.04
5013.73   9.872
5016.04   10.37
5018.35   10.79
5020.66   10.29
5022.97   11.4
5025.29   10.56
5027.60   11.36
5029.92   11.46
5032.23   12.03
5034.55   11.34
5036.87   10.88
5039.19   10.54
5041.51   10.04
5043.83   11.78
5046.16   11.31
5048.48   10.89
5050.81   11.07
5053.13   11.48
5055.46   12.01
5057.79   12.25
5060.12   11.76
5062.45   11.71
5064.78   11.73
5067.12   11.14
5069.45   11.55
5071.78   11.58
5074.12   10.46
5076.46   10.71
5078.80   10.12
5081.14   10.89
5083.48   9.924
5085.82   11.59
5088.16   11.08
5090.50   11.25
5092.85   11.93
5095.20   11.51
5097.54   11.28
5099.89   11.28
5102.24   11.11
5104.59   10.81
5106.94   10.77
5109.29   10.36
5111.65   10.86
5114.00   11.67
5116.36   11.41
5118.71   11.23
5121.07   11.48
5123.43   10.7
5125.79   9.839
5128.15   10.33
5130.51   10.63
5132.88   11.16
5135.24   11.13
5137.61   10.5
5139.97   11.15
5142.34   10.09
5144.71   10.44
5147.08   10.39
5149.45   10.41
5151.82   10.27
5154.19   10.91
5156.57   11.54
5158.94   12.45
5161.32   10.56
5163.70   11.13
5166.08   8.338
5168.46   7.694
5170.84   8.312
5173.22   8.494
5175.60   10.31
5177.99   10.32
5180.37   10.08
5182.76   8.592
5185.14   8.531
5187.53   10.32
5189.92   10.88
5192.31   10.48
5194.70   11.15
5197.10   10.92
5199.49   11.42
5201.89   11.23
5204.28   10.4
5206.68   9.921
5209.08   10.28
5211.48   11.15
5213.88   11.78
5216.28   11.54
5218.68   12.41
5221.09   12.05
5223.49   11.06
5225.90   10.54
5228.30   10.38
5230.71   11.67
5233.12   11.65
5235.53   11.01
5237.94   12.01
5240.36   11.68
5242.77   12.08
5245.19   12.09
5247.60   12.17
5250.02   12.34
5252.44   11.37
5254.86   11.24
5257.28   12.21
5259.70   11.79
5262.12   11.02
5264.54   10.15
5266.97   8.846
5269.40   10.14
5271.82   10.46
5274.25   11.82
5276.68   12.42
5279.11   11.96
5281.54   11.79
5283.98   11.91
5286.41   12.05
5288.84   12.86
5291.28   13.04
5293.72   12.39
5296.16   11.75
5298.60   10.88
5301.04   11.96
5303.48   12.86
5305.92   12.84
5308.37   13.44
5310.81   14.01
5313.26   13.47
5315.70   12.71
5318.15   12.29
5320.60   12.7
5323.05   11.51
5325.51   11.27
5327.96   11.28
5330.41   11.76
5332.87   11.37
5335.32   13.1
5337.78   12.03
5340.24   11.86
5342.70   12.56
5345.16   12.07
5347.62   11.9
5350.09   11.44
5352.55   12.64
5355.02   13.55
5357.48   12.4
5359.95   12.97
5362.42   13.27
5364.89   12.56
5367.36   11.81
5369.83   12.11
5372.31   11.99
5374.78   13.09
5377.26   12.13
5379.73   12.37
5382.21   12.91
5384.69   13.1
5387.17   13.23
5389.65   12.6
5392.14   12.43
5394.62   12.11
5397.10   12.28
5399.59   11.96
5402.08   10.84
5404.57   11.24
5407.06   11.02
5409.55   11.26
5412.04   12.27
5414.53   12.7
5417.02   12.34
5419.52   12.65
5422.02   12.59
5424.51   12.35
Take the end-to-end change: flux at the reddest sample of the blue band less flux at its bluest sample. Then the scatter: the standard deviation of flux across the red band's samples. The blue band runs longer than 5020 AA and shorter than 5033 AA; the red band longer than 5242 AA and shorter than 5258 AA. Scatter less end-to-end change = -1.3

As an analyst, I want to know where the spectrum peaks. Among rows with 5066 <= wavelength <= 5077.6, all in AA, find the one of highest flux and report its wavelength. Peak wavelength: 5071.78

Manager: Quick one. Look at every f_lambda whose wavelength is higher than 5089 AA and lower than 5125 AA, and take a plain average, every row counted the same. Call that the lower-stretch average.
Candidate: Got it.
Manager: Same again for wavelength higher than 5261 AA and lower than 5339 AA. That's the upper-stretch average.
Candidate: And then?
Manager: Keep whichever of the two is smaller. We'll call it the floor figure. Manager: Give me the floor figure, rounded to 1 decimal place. 11.2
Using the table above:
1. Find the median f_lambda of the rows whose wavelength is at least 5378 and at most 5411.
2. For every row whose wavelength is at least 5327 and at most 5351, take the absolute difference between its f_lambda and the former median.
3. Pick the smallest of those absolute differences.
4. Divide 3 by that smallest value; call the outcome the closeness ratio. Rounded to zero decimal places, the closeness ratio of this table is 14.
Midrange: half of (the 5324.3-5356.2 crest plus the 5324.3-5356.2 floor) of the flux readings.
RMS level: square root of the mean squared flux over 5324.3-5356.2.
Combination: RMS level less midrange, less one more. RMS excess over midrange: -1.33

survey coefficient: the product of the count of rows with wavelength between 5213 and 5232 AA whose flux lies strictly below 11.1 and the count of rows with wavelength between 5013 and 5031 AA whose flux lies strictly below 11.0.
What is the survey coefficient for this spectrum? 15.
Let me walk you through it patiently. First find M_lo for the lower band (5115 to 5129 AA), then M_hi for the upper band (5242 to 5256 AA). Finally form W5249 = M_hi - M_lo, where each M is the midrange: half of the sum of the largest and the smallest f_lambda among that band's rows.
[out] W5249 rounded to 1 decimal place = 1.1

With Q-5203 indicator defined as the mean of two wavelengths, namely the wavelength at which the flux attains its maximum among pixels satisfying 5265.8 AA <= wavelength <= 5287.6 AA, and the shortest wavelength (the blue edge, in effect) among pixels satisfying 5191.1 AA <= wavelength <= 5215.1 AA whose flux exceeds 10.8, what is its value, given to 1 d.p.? 5235.7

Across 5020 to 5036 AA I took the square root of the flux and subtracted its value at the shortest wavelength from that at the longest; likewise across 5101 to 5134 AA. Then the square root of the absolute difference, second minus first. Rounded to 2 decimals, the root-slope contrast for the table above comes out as 0.39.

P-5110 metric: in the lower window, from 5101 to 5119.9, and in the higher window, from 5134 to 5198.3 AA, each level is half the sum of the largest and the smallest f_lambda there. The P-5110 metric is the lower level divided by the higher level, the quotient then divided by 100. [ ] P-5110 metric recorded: 0.0109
